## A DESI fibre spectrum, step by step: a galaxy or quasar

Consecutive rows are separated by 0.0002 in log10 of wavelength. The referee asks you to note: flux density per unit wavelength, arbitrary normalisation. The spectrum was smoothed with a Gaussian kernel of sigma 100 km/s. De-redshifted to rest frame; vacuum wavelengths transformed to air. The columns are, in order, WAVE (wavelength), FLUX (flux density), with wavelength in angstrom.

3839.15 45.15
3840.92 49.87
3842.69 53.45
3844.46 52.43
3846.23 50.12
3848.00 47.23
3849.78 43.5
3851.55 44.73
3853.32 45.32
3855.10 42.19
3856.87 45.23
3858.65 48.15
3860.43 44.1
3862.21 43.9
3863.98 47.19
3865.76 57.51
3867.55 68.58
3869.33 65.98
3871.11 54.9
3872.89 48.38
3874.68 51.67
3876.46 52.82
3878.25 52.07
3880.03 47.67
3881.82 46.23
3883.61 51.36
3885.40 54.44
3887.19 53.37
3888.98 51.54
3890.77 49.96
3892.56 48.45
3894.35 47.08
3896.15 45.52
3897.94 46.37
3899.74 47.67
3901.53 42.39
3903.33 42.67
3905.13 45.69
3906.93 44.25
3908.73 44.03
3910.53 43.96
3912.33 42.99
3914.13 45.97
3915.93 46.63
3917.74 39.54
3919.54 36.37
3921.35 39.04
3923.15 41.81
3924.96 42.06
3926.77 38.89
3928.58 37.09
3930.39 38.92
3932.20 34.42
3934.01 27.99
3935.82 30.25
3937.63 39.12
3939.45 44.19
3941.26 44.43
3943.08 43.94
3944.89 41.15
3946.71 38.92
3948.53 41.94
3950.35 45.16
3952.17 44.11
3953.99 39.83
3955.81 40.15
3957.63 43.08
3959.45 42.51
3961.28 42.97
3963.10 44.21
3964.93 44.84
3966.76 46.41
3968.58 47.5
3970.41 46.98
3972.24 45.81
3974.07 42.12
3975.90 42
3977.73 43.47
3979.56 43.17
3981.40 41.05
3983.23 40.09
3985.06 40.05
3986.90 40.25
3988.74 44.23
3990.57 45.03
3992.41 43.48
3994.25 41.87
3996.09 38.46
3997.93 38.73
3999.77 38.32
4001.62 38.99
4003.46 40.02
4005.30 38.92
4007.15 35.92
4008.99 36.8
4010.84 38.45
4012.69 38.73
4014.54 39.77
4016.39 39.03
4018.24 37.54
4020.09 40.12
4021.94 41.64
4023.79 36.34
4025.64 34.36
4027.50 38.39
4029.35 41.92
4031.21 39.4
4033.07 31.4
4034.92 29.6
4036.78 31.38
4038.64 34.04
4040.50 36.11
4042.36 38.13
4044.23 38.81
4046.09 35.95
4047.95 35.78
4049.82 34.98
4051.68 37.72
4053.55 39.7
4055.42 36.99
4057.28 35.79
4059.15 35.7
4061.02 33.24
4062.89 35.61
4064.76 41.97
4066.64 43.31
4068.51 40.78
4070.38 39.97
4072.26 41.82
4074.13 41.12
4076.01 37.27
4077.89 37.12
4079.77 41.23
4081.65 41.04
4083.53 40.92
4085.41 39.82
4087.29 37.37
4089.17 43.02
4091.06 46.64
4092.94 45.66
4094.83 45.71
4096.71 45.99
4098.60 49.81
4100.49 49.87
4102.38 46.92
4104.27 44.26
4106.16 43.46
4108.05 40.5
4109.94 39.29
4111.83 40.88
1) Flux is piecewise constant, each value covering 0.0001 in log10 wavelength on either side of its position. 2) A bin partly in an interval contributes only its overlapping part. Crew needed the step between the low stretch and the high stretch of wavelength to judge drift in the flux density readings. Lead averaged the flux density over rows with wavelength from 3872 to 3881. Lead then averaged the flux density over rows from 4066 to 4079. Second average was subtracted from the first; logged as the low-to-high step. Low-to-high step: 10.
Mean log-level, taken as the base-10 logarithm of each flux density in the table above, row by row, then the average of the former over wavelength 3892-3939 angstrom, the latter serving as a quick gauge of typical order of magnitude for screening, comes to 1.61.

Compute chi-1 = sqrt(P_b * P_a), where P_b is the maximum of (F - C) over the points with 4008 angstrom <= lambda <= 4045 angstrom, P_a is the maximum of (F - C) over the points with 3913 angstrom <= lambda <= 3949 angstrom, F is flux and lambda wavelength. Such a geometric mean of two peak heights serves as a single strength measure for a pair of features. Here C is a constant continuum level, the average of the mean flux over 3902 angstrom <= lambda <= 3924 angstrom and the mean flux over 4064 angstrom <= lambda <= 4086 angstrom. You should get 1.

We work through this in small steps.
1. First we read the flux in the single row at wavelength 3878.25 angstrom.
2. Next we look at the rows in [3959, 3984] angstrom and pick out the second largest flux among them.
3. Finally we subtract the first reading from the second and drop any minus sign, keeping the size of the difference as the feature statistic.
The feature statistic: 5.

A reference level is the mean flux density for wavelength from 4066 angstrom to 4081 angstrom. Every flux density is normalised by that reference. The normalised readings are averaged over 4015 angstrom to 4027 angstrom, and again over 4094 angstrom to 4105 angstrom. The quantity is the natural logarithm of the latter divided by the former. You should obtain 0.21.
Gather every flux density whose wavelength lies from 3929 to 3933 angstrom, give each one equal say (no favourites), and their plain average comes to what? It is 37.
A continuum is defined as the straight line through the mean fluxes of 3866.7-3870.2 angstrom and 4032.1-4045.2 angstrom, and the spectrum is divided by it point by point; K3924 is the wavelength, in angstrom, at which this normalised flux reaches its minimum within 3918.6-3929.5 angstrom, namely 3919.54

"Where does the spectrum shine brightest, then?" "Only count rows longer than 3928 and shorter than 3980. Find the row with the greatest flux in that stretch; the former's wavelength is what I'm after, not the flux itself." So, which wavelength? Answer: 3968.58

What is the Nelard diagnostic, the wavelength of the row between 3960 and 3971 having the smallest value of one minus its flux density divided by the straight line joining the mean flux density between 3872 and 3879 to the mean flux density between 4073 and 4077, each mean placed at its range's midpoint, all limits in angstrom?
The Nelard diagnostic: 3968.58 angstrom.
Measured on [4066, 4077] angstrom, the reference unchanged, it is 4066.64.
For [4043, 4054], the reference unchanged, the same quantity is 4053.55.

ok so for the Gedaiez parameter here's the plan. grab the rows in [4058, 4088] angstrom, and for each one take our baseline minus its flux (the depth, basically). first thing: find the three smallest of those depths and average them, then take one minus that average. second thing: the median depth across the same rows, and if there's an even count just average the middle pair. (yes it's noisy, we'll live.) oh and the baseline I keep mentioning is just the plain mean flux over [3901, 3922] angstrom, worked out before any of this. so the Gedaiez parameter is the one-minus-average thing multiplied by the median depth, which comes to 1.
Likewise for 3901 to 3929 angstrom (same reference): 1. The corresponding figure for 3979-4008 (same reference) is 7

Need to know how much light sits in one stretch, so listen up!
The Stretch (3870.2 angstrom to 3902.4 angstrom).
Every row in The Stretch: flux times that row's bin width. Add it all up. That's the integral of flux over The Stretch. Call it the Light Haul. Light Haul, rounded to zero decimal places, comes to 1596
